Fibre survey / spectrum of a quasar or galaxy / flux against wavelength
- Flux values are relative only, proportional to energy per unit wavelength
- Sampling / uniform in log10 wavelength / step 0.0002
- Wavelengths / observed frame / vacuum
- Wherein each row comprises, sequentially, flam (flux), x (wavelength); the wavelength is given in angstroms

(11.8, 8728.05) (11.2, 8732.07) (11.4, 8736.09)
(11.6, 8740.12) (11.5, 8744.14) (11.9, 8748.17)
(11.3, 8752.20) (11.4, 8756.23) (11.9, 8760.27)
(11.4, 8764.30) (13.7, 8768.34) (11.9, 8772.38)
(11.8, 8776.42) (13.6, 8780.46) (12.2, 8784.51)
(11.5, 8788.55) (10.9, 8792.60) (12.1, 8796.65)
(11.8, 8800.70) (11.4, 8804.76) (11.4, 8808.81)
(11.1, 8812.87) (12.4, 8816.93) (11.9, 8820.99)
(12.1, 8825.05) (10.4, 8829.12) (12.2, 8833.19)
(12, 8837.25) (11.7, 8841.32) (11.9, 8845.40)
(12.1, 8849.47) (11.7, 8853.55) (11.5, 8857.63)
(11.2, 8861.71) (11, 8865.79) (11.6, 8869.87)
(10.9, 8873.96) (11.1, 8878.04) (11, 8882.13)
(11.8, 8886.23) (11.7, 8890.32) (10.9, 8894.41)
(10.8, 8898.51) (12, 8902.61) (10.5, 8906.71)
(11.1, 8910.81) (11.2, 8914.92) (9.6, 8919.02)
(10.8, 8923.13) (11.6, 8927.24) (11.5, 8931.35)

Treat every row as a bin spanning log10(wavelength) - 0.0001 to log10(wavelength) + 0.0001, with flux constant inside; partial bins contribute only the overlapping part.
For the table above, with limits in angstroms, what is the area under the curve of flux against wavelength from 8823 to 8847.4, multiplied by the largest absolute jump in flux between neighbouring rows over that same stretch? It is 515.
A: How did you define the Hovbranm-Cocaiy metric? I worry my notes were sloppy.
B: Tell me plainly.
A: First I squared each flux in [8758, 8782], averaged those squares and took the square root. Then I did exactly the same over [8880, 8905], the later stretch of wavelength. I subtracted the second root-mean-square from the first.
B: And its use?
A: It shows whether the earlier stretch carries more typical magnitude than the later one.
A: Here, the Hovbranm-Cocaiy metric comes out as 1.0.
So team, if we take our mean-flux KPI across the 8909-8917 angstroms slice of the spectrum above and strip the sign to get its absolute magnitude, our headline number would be 11.1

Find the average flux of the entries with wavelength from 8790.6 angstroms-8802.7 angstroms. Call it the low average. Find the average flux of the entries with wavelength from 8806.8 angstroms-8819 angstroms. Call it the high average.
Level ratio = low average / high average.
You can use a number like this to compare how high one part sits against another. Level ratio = 1.00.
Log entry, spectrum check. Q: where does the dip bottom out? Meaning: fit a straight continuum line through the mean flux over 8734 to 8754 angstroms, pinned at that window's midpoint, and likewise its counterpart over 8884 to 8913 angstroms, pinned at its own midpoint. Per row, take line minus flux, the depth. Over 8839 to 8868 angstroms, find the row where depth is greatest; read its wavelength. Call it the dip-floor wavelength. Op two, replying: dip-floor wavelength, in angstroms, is 8865.79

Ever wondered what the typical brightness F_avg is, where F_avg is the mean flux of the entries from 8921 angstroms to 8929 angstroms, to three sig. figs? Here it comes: 11.2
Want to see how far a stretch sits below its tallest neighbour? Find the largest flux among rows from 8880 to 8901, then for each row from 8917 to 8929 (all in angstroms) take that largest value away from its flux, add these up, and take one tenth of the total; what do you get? -0.34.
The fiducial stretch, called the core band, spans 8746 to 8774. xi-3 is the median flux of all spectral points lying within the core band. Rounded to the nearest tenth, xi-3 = 11.9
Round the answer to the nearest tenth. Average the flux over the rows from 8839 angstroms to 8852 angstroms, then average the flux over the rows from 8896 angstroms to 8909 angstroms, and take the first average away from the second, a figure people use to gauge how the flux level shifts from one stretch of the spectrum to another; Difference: -0.8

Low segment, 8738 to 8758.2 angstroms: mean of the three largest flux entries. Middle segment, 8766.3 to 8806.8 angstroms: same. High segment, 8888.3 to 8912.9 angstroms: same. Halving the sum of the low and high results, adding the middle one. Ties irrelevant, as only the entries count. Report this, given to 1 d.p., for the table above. 24.8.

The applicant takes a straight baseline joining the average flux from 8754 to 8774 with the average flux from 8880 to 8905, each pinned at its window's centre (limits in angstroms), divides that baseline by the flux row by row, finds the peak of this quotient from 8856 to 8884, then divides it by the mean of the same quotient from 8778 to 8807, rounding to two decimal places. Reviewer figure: 1.05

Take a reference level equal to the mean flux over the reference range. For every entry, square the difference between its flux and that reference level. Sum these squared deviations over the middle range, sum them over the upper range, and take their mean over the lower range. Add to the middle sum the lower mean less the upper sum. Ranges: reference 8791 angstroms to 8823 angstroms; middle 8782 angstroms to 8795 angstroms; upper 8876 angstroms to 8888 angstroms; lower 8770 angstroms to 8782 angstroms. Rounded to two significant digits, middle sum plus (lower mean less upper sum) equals 1.5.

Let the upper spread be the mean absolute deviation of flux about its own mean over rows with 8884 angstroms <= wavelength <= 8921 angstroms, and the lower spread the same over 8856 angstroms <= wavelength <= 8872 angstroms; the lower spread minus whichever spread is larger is -0.32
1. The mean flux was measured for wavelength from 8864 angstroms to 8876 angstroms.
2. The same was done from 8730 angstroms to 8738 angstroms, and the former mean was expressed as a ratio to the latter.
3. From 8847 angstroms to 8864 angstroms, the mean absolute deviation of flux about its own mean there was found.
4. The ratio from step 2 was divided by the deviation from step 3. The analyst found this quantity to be 3.6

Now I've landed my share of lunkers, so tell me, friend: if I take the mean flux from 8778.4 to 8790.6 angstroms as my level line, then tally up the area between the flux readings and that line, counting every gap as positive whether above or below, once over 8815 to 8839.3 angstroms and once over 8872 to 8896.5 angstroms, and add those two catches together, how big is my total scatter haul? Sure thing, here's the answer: 44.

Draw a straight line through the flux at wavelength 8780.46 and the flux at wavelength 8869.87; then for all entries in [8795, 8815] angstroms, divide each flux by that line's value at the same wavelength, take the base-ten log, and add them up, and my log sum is -0.27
